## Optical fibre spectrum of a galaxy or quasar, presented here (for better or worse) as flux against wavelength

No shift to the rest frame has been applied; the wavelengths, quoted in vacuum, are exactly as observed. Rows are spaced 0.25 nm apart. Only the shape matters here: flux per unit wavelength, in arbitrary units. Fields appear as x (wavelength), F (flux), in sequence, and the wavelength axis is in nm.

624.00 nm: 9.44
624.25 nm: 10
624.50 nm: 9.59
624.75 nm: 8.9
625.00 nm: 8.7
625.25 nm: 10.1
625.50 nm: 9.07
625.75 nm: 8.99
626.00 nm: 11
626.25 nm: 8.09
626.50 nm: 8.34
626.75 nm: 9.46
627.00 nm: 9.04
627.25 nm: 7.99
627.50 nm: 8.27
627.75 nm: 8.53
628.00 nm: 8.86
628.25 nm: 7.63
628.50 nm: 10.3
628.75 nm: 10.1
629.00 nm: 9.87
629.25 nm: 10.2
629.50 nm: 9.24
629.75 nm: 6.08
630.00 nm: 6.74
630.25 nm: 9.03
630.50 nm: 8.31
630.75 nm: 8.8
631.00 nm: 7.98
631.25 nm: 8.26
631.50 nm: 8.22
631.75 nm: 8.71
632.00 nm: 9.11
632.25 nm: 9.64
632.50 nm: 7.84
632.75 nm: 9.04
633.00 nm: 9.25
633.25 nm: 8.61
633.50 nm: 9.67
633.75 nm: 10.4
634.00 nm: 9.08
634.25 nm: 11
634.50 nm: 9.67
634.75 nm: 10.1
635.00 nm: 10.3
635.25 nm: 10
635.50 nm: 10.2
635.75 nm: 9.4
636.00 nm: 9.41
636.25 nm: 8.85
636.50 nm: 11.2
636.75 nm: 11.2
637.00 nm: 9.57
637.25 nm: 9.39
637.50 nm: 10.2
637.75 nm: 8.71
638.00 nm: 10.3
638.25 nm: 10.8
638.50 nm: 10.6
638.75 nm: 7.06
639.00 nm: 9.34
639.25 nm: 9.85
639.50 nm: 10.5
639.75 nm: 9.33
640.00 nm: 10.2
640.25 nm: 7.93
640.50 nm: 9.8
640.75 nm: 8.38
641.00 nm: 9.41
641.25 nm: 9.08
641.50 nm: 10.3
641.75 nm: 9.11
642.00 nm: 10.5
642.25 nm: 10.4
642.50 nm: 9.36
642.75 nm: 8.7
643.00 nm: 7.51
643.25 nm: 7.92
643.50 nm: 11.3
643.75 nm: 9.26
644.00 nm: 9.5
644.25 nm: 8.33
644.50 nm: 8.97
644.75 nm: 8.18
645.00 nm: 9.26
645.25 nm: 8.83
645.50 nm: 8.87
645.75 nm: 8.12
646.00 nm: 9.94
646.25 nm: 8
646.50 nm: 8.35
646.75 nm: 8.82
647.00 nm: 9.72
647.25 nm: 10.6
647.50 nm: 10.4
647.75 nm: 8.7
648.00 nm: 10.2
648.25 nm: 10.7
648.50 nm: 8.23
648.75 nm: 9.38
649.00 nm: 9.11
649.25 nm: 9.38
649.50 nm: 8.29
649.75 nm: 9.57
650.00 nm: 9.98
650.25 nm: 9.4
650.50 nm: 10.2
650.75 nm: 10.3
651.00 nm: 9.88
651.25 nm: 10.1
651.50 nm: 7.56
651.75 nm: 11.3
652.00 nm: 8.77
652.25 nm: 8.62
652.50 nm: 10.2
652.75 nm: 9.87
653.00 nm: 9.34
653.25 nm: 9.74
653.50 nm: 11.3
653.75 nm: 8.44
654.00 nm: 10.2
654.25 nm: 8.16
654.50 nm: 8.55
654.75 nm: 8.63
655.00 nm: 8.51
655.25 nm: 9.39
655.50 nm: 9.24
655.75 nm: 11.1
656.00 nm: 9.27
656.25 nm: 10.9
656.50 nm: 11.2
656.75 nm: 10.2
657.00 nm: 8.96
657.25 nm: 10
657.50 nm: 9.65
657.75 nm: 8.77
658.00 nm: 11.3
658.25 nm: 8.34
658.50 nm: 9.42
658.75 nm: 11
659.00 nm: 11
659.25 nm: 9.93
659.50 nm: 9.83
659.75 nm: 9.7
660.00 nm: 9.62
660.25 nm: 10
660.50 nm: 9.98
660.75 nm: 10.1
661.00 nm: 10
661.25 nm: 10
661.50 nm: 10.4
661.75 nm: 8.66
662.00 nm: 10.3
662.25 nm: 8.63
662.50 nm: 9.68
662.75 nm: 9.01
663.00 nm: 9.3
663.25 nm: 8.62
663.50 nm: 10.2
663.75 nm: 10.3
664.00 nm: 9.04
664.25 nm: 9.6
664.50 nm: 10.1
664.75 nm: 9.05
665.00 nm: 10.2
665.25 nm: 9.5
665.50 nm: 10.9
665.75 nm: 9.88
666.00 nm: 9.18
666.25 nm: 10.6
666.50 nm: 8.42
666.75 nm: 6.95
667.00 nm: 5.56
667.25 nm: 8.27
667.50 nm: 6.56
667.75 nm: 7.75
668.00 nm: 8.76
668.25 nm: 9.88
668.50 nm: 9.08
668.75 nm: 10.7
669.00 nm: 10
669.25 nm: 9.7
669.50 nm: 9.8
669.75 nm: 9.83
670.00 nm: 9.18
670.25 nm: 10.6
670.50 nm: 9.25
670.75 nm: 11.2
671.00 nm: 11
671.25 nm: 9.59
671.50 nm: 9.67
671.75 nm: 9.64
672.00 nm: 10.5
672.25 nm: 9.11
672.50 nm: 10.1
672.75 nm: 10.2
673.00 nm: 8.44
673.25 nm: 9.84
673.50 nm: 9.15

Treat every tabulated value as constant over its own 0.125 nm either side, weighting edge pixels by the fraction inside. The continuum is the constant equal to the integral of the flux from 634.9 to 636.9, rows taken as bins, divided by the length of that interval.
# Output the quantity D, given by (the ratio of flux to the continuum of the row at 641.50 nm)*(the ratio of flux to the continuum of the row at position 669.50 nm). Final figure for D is 1.00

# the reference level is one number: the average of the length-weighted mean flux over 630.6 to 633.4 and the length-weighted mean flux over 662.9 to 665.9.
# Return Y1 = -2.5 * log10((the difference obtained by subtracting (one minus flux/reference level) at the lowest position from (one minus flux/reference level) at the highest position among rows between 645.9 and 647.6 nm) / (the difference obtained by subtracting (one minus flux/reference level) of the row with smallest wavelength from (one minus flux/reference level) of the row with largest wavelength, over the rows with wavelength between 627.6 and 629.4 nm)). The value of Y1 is 1.4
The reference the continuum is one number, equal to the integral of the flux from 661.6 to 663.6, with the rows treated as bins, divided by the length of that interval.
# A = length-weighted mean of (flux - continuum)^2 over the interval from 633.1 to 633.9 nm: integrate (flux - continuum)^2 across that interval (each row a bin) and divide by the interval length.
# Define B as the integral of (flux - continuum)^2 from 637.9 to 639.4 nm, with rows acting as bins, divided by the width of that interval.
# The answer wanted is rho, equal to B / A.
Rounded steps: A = 0.57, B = 1.7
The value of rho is 3.01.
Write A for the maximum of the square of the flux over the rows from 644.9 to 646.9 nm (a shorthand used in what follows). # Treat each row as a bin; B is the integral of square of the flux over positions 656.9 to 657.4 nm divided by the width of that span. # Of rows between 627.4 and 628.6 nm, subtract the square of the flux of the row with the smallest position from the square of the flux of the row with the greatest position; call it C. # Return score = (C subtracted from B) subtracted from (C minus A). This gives -114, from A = 99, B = 91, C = 38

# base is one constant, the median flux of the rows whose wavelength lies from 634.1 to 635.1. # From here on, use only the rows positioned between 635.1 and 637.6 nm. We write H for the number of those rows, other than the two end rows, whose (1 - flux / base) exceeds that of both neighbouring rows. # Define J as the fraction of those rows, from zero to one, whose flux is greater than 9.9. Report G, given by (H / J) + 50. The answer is 56.0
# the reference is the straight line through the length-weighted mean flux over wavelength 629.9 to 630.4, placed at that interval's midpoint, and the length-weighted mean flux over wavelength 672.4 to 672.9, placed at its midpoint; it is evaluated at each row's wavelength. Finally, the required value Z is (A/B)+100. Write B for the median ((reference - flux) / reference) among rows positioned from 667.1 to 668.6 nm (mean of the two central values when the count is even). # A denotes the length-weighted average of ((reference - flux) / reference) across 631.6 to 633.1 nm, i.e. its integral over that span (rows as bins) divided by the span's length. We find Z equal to 99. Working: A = -0.104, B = 0.13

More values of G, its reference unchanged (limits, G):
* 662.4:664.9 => 60.0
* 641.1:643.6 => 55.0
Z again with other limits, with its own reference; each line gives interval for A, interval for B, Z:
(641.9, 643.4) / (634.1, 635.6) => 100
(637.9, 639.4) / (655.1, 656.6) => 102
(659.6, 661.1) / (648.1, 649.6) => 101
